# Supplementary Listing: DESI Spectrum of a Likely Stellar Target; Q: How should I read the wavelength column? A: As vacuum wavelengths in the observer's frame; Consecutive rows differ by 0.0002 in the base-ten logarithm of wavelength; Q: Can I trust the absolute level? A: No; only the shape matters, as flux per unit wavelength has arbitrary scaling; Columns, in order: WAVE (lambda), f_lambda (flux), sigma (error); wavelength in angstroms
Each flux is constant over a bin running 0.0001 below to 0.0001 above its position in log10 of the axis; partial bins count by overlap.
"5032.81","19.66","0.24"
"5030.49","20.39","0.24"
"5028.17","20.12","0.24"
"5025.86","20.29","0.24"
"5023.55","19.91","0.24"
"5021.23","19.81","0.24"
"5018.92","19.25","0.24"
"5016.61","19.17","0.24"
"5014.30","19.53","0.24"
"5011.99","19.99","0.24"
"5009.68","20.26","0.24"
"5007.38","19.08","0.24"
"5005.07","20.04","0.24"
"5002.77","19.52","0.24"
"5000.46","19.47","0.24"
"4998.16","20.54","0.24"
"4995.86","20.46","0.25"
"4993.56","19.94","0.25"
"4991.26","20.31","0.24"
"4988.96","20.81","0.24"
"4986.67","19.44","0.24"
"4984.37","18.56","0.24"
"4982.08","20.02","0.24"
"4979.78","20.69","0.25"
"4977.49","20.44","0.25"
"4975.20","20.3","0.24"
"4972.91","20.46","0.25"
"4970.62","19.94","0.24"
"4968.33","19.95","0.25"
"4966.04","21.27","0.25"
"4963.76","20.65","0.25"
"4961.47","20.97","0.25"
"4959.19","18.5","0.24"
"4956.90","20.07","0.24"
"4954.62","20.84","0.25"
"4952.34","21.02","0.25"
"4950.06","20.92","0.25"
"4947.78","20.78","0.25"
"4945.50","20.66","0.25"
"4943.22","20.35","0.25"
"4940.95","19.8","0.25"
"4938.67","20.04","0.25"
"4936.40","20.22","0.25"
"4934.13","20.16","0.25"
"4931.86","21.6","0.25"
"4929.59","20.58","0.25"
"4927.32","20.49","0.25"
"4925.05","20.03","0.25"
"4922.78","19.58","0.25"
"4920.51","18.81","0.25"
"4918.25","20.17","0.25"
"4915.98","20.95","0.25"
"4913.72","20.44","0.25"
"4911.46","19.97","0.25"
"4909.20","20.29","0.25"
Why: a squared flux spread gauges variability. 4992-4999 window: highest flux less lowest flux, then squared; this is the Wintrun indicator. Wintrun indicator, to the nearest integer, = 0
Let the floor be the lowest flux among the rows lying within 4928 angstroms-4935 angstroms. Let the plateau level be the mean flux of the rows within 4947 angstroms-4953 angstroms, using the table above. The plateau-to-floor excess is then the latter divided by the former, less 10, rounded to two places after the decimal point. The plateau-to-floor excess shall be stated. -8.96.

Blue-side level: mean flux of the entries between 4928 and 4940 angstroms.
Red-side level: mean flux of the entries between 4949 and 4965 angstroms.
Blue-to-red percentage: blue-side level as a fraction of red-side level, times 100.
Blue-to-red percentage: 100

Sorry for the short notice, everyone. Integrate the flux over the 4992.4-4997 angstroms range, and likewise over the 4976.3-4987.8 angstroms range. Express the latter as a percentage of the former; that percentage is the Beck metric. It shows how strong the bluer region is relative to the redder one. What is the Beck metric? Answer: 245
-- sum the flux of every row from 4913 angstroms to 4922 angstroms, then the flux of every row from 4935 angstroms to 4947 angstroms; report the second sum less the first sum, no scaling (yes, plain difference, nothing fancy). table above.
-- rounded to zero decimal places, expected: 21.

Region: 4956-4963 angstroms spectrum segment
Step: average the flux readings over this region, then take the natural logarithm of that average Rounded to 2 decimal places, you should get 2.99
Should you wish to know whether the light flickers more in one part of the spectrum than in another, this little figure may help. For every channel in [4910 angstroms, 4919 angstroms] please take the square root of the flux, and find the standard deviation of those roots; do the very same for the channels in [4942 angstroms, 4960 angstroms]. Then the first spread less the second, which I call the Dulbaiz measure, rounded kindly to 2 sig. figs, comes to -0.046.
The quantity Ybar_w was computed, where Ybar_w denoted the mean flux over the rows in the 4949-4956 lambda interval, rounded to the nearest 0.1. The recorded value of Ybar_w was 20.9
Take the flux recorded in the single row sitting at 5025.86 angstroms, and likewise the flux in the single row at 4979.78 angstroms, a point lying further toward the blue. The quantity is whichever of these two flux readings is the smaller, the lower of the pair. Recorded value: 20.3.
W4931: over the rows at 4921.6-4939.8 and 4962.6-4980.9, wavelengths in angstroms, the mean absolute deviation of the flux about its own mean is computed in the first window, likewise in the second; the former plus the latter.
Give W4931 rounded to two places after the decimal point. 0.72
